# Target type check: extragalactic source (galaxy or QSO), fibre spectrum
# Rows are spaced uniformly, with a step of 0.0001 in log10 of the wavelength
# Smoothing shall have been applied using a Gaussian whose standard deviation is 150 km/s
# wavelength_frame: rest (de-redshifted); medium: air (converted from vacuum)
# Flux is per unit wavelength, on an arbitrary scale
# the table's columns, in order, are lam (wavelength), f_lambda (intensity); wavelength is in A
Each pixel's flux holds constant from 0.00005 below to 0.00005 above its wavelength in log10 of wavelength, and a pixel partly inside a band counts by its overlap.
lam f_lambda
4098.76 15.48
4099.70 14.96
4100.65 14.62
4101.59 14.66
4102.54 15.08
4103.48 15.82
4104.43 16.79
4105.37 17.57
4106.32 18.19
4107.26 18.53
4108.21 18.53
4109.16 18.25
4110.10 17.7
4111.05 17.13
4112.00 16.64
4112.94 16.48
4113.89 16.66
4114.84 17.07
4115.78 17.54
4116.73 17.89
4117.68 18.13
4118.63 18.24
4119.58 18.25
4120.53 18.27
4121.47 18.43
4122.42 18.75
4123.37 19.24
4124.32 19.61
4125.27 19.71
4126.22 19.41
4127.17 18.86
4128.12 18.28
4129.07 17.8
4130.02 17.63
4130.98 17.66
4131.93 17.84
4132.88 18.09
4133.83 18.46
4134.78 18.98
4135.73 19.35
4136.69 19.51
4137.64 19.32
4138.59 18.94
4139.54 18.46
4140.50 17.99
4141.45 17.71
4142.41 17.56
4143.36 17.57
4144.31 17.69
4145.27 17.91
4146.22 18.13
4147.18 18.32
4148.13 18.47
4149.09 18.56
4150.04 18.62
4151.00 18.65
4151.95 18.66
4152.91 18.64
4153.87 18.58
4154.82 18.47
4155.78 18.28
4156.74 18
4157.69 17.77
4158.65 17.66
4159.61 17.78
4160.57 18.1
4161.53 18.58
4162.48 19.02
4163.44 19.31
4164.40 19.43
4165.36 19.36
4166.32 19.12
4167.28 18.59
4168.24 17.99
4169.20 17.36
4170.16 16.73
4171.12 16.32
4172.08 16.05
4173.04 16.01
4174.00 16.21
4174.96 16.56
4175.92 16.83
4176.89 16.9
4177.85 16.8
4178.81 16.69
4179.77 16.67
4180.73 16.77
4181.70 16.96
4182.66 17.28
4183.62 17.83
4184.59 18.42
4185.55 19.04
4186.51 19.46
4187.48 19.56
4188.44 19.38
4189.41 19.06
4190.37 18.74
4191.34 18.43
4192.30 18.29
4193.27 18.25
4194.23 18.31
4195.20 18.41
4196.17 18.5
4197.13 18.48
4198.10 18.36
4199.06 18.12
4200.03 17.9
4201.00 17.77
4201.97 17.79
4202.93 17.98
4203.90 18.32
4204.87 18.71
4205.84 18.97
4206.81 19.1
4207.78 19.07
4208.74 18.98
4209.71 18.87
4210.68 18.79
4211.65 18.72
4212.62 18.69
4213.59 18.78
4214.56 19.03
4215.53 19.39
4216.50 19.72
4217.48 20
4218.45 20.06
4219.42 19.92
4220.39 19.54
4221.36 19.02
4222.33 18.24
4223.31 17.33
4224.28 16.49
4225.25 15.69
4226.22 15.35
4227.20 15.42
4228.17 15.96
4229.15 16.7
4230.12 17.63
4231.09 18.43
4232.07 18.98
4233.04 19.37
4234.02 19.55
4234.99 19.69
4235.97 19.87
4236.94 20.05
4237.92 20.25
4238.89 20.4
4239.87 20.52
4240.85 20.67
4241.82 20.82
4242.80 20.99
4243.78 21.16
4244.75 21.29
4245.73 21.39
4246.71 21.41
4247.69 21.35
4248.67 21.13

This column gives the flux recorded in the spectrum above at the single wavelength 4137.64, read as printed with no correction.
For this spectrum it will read 19.32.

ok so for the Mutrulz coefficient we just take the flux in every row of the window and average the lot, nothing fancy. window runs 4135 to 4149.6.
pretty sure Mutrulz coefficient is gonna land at 18.4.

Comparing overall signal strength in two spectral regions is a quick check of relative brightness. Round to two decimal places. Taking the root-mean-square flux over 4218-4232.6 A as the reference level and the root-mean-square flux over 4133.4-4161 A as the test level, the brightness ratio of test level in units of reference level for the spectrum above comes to 1.04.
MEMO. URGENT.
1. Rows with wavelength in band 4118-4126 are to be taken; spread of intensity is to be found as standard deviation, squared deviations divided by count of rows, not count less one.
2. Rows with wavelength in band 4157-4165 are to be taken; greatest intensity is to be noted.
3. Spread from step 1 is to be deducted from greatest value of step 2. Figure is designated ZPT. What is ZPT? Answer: 18.8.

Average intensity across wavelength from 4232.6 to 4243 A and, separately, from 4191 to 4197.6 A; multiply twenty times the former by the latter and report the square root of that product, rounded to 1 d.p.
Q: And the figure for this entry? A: 86.2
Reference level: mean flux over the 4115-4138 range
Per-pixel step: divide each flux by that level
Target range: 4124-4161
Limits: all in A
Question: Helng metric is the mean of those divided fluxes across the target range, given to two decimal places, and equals 0.99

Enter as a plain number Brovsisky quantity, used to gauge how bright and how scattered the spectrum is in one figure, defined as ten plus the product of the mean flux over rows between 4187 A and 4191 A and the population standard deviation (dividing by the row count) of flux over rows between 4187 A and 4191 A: 16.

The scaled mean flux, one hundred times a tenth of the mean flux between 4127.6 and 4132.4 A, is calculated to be 178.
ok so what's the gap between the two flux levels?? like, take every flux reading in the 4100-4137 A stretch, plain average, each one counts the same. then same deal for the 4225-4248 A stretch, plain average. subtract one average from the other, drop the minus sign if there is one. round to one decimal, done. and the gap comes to 1.5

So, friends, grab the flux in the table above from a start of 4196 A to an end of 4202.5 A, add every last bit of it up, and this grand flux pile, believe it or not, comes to 127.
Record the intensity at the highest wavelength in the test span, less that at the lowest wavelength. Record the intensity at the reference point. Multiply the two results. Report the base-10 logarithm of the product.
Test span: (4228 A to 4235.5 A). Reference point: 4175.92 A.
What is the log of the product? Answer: 1.8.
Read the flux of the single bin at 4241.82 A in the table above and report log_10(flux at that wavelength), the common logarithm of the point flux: 1.32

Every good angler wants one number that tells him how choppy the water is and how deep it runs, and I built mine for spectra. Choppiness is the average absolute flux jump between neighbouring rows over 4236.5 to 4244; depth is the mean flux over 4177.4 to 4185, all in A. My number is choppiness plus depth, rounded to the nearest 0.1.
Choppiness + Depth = 17.3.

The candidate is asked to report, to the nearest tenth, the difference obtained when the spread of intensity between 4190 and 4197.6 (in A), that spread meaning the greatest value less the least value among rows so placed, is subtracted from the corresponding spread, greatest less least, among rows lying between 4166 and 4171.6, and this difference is 2.3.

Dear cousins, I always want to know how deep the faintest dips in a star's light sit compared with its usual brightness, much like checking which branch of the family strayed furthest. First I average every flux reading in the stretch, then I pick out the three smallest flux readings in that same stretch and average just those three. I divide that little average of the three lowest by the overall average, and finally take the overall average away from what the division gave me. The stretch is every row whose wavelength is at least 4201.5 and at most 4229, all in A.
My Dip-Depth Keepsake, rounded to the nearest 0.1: -17.5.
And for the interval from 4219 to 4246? -18.1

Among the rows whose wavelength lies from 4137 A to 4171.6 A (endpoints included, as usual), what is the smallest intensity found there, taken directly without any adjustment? 16.32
